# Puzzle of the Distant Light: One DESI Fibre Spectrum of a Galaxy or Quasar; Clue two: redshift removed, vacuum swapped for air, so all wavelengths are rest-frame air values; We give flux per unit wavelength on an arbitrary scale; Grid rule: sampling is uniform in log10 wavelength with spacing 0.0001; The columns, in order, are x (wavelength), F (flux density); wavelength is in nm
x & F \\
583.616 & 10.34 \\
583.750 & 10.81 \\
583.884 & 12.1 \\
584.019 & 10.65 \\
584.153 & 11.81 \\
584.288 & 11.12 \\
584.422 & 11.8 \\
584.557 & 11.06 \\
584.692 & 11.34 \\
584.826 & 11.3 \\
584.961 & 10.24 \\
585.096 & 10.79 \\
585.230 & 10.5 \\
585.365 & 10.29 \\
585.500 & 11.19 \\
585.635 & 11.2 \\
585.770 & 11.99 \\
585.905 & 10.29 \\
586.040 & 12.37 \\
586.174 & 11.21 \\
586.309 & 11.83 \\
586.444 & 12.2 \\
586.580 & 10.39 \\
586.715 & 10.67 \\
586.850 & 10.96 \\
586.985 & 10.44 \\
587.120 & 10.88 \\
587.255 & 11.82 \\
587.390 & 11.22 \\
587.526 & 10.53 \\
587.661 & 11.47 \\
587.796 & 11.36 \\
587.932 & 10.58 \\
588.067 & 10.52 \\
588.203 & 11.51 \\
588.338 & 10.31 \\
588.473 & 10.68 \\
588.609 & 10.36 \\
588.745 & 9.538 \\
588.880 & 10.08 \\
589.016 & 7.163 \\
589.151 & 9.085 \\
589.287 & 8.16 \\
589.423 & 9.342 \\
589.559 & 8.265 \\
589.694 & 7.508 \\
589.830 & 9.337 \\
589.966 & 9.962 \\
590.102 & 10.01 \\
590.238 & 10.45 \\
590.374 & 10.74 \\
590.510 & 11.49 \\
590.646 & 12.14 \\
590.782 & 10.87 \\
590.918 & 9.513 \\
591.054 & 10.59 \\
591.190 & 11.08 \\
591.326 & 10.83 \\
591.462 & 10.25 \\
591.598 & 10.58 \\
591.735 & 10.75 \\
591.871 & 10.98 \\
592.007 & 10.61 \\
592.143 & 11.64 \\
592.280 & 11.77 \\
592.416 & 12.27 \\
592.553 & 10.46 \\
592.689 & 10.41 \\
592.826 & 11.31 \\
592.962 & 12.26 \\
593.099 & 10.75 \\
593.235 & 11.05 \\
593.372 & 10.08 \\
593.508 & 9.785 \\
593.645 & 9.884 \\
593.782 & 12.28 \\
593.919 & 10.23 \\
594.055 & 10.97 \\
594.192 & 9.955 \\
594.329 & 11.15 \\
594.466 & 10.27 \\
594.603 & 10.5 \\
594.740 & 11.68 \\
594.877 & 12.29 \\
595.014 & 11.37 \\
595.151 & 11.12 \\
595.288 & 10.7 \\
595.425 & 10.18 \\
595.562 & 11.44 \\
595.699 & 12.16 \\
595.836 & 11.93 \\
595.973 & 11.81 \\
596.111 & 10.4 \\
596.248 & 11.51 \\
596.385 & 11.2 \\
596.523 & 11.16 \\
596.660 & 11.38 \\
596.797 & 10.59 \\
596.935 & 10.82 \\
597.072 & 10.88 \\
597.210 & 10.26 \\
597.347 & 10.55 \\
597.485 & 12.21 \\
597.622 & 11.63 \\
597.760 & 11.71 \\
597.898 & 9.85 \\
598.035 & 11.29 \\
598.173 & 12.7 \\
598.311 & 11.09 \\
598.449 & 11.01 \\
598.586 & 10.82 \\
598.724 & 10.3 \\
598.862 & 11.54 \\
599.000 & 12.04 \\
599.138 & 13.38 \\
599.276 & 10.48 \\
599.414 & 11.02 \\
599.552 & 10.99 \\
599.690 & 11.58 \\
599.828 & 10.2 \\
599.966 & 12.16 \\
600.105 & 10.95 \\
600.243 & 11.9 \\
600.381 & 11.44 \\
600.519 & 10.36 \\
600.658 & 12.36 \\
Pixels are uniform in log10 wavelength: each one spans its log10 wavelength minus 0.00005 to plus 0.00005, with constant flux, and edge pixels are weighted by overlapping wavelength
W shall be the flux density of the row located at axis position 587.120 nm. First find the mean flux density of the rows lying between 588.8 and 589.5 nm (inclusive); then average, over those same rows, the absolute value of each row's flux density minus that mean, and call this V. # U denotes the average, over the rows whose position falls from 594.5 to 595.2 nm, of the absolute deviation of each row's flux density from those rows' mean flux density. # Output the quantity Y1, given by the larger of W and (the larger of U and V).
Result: 10.9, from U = 0.474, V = 0.88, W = 10.88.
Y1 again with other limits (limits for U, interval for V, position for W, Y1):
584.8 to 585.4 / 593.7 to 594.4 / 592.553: 10.5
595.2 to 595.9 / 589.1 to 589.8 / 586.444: 12.2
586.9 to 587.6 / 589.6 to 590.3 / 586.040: 12.4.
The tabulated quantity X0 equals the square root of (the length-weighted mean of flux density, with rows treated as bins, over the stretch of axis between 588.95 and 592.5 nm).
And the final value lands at 3.20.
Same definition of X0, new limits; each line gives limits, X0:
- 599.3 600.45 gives 3.35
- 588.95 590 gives 2.93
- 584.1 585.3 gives 3.33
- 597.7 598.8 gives 3.33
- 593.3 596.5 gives 3.32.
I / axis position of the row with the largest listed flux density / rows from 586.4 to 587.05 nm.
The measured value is 586.444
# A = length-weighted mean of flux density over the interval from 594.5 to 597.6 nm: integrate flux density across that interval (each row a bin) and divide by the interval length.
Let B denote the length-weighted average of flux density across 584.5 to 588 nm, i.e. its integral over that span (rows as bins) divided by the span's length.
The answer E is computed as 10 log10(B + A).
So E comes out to 13.5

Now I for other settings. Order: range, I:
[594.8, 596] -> 594.877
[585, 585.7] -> 585.635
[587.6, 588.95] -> 588.203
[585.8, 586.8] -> 586.040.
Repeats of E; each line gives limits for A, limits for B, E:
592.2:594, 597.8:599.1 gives 13.5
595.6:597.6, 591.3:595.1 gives 13.5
